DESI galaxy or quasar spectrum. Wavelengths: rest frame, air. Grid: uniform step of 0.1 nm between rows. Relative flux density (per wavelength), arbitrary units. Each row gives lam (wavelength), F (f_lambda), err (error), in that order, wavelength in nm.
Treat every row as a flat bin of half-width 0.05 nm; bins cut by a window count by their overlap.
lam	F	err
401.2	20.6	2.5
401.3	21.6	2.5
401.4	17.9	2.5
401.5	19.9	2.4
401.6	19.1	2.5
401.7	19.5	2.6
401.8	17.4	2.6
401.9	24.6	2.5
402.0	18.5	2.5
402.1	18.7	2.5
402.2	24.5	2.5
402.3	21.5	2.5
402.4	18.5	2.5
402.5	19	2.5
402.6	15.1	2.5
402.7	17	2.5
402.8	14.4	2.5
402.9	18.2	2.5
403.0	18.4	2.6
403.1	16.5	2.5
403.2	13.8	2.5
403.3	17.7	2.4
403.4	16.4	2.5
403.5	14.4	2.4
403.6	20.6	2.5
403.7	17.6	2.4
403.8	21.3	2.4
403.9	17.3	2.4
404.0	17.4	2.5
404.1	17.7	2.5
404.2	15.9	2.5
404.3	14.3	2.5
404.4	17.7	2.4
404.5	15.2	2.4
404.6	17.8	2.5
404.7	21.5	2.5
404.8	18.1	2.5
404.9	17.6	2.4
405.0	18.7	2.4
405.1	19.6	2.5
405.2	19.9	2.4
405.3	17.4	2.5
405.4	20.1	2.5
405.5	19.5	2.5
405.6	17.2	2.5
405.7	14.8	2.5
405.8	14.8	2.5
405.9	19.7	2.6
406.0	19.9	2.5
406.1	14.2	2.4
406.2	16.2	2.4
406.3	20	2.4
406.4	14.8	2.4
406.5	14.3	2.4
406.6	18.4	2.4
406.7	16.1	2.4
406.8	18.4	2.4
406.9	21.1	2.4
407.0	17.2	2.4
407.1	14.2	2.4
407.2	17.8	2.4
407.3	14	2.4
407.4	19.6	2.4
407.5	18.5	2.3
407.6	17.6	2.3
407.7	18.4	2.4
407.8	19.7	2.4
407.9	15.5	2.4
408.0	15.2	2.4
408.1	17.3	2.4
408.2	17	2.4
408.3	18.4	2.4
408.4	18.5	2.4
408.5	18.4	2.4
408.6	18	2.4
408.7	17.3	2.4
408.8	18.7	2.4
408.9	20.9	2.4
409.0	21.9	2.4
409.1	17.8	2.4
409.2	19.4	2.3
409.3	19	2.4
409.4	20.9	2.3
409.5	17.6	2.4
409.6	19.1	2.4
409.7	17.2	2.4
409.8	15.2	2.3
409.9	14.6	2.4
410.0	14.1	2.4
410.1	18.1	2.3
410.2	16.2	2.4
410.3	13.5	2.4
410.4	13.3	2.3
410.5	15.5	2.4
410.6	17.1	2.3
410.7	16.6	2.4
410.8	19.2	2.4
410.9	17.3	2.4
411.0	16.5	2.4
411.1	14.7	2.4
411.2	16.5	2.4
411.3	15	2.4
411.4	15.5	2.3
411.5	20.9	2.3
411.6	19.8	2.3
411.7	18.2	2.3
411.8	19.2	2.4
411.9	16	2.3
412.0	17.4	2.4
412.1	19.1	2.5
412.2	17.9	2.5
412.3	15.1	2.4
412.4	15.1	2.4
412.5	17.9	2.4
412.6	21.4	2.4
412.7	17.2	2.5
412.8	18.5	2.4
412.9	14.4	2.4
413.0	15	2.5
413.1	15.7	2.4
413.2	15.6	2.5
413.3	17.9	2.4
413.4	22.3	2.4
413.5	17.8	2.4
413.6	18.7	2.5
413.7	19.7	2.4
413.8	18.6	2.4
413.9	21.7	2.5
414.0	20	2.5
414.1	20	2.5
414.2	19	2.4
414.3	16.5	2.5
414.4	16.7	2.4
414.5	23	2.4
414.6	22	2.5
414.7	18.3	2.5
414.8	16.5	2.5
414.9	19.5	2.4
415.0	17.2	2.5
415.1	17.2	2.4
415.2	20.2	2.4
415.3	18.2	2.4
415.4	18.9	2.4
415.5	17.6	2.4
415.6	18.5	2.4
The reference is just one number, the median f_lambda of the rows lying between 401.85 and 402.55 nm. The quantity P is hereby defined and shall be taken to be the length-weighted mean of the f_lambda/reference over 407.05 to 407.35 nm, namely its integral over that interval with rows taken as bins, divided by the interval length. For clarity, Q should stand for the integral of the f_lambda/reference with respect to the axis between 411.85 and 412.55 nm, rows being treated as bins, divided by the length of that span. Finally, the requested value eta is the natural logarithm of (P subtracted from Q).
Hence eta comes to -2.48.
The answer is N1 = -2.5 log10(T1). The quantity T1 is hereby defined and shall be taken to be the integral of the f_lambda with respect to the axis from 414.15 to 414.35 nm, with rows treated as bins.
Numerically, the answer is -1.38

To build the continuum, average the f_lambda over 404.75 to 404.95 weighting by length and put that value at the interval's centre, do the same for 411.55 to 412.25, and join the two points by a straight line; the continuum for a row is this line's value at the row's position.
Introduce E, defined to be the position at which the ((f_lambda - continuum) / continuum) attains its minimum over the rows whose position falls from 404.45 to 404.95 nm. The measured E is 404.5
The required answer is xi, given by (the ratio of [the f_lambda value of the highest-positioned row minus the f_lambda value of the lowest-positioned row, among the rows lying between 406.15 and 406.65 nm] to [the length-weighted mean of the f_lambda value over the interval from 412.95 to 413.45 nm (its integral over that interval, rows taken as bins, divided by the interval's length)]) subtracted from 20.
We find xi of 19.9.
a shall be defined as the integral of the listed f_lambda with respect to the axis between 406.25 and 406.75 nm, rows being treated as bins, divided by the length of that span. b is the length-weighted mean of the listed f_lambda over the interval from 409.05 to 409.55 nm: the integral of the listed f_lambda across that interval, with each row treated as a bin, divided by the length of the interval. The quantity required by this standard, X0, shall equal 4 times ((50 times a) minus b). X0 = 3268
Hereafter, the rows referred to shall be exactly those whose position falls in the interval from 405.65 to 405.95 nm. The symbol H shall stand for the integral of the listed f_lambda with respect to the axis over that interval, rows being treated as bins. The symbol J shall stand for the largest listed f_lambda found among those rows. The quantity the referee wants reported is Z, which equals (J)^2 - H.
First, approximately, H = 4.9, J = 19.7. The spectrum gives 383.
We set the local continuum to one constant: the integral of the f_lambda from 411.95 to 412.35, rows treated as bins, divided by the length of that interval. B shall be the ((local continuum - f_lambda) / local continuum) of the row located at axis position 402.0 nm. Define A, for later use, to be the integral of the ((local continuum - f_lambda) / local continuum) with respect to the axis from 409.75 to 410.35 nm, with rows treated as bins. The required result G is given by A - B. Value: 0.14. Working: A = 0.07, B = -0.06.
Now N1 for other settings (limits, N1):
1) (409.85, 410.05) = -1.14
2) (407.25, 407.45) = -1.32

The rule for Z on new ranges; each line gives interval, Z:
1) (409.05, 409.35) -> 371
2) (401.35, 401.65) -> 390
